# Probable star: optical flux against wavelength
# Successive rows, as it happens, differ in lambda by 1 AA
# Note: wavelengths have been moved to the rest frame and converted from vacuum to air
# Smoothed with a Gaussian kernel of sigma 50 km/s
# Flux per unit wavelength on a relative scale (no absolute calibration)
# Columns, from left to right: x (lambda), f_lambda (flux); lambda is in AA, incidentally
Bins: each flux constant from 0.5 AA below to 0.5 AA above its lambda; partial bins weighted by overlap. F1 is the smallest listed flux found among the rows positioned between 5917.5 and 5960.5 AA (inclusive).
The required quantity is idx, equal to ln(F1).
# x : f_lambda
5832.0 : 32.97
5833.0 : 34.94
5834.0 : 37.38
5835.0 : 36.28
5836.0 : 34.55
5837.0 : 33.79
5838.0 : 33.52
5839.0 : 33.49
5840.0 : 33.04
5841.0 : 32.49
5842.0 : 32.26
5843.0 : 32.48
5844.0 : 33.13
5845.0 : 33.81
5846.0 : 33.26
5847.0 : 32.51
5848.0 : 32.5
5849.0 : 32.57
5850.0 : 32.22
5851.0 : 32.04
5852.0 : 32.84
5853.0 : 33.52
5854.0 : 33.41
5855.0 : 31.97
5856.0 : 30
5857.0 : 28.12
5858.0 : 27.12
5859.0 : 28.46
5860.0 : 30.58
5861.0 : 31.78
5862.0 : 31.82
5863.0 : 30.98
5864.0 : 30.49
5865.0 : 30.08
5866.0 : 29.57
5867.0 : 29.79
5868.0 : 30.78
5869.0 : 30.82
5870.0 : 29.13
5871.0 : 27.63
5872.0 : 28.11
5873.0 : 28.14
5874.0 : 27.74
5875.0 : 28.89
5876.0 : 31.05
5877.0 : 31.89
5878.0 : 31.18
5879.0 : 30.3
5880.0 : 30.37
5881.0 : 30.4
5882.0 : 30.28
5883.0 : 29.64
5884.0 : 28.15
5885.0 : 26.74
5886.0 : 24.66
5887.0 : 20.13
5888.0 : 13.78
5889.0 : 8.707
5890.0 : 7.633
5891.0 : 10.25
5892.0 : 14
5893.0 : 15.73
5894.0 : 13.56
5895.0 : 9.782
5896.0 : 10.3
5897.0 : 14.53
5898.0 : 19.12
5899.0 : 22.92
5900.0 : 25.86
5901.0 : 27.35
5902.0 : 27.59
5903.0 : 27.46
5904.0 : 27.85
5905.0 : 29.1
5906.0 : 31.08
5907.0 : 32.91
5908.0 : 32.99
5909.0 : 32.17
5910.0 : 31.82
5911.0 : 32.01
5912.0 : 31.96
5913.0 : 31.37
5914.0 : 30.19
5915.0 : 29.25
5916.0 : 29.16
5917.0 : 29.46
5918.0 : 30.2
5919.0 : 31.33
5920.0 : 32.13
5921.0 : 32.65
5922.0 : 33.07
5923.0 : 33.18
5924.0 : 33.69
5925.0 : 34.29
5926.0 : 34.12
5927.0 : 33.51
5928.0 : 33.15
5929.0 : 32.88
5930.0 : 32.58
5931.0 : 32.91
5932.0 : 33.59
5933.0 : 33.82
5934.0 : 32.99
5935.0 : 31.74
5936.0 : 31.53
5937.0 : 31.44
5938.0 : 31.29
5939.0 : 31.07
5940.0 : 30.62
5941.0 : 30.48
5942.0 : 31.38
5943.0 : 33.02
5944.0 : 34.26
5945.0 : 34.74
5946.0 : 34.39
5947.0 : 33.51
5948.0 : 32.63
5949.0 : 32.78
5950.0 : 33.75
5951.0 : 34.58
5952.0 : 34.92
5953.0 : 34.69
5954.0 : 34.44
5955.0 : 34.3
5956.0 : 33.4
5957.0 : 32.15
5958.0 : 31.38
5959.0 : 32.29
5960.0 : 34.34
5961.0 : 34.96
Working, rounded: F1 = 30.2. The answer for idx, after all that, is 3.41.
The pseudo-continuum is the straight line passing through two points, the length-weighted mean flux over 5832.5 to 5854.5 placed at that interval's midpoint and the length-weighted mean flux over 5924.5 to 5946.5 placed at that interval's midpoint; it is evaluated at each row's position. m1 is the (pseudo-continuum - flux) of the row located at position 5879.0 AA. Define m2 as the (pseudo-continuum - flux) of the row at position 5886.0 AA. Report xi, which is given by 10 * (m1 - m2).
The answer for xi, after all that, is -56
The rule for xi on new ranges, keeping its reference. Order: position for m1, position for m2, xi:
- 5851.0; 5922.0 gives 16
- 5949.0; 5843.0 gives -11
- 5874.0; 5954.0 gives 73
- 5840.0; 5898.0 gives -135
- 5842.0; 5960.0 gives 30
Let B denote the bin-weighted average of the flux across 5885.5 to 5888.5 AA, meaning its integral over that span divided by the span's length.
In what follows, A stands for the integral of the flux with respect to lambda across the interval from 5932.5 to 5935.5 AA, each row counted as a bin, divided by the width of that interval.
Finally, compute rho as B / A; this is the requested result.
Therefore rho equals 0.59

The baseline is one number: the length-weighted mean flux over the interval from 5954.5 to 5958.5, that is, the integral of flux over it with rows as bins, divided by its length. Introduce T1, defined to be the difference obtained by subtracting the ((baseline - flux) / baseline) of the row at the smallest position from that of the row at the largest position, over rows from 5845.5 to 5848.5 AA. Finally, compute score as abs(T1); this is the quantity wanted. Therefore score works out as 0.023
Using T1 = 0.02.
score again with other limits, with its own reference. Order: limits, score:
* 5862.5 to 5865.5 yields 0.027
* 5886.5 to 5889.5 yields 0.348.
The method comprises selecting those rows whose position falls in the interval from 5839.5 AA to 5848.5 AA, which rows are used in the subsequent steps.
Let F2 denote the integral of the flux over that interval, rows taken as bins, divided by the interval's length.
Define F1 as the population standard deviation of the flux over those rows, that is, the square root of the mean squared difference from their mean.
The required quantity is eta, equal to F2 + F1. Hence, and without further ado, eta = 33.3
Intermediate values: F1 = 0.48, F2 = 32.8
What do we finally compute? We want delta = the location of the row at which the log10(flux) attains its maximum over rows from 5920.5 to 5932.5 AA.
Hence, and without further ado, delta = 5925.0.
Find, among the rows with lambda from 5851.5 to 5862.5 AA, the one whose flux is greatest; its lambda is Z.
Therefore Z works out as 5853.0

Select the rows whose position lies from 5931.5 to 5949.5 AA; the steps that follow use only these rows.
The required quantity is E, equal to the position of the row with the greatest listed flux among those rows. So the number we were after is 5945.0 AA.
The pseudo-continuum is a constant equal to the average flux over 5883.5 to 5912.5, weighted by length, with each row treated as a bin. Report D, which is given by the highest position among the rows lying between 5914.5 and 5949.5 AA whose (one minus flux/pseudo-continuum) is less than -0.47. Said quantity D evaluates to 5947.0 AA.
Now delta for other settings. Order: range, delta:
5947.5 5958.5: 5952.0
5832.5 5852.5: 5834.0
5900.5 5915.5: 5908.0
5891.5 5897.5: 5893.0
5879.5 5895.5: 5881.0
